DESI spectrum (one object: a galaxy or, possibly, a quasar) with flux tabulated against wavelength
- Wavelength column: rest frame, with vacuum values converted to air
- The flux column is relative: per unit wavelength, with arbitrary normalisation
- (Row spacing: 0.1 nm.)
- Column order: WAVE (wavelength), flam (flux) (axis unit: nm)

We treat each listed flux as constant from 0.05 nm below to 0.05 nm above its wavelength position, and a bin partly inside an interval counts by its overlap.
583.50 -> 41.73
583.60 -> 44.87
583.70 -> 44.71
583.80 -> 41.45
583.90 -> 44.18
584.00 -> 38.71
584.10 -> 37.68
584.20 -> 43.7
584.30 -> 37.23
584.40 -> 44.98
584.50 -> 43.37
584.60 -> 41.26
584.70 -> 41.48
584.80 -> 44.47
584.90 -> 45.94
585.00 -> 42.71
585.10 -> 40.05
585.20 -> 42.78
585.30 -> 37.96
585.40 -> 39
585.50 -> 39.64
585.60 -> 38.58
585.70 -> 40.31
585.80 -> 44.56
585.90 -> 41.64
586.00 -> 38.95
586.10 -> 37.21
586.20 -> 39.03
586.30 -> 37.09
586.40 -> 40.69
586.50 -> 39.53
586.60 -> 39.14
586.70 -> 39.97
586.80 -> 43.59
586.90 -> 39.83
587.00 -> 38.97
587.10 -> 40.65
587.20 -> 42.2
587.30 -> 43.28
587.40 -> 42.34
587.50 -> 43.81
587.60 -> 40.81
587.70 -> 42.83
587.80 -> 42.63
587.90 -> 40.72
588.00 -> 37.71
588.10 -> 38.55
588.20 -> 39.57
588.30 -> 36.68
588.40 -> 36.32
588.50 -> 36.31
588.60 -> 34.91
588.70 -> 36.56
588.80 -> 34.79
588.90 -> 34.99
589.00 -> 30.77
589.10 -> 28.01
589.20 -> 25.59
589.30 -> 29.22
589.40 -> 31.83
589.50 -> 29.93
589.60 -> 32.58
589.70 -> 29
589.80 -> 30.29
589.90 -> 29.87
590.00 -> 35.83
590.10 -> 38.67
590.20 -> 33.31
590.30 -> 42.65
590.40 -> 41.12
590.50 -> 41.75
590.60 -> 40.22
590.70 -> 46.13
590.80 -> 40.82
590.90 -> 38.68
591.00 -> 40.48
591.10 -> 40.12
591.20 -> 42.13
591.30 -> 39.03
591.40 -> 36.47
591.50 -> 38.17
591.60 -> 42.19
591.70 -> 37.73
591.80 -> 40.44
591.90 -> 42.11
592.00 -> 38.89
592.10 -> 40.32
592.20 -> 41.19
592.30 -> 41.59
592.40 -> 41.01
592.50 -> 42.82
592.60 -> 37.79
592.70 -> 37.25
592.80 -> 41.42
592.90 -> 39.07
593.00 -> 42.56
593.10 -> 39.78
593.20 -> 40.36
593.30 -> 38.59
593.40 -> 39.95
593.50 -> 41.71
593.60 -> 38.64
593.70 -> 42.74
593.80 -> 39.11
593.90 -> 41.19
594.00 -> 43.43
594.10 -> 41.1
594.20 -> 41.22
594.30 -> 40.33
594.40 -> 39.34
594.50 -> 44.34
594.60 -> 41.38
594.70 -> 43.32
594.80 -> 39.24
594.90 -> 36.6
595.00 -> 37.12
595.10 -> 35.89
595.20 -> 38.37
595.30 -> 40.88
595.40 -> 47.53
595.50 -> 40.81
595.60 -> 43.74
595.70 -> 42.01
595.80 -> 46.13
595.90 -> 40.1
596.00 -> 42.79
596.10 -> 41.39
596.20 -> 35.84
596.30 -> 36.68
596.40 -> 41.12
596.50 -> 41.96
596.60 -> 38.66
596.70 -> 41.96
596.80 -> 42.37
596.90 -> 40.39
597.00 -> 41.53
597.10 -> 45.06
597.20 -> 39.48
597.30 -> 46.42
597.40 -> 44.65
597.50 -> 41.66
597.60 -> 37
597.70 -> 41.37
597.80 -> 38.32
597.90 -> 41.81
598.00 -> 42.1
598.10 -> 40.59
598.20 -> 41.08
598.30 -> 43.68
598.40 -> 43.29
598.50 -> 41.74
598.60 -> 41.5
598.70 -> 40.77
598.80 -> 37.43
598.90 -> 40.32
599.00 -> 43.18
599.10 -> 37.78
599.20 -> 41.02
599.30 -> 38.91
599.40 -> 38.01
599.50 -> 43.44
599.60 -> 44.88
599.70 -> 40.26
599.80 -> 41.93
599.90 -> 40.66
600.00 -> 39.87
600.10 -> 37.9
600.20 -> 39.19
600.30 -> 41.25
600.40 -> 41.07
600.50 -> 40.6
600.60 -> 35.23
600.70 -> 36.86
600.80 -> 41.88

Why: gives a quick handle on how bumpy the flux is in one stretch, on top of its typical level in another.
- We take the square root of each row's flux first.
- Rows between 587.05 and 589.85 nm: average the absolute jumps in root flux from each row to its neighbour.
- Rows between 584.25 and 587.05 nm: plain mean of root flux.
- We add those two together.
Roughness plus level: 6.54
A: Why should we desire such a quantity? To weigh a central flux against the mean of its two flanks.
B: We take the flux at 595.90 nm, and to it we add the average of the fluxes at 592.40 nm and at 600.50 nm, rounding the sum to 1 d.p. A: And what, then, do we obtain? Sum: 80.9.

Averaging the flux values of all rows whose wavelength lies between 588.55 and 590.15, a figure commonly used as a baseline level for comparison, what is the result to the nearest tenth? 32.1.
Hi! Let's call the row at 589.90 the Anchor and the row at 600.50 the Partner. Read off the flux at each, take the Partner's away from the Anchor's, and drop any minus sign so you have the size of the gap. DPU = 11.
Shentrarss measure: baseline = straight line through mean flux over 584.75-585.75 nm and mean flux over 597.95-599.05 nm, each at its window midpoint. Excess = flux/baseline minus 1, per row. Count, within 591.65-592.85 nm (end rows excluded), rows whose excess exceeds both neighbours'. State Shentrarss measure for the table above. 3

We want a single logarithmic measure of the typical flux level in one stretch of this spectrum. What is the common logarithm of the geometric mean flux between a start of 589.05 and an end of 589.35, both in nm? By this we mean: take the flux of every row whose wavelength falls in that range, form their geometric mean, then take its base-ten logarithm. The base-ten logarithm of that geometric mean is 1.44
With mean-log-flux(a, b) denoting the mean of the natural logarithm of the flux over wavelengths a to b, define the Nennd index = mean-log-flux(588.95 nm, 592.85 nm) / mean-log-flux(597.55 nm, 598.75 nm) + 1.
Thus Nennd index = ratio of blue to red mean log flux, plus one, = 1.97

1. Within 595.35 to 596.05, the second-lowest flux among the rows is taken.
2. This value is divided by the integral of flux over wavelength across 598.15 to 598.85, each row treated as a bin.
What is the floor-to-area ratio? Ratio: 1.41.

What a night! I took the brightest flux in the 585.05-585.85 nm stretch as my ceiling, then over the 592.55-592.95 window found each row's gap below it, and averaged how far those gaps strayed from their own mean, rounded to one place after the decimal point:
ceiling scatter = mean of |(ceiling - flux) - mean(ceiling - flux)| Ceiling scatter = 1.4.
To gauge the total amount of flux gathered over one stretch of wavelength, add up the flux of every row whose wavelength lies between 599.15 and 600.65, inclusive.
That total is 604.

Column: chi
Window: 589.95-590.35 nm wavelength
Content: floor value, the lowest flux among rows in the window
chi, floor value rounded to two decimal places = 33.31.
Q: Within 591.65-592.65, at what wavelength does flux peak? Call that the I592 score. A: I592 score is 592.50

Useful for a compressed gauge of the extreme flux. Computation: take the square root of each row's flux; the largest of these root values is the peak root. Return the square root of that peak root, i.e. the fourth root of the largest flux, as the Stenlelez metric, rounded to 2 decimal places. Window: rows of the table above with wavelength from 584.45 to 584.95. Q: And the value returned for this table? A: 2.60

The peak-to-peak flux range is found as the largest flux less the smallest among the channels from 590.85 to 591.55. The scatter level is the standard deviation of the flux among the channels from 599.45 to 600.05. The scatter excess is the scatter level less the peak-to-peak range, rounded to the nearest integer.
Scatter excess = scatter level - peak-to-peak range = -4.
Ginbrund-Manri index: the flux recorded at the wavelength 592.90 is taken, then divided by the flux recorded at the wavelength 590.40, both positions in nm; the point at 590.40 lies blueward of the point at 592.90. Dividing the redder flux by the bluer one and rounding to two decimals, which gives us 0.95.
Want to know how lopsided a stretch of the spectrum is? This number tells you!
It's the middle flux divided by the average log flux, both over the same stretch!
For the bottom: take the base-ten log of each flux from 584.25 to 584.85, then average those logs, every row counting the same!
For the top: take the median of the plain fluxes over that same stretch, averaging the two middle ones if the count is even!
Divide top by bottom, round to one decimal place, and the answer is 26.1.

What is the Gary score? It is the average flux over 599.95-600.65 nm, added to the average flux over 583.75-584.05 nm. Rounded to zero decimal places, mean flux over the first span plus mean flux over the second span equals 81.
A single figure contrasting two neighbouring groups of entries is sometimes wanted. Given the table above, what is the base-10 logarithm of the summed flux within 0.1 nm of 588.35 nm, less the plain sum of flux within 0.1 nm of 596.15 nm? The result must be -75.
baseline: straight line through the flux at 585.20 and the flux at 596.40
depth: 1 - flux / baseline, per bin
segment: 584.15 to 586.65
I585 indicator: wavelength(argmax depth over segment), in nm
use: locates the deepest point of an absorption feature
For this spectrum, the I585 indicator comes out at 584.30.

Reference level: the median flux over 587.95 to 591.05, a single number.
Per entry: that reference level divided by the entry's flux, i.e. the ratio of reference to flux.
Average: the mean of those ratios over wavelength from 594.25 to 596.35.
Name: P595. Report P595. 0.899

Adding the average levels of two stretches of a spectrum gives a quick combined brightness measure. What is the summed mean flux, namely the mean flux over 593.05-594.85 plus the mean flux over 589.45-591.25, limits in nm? 78.3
